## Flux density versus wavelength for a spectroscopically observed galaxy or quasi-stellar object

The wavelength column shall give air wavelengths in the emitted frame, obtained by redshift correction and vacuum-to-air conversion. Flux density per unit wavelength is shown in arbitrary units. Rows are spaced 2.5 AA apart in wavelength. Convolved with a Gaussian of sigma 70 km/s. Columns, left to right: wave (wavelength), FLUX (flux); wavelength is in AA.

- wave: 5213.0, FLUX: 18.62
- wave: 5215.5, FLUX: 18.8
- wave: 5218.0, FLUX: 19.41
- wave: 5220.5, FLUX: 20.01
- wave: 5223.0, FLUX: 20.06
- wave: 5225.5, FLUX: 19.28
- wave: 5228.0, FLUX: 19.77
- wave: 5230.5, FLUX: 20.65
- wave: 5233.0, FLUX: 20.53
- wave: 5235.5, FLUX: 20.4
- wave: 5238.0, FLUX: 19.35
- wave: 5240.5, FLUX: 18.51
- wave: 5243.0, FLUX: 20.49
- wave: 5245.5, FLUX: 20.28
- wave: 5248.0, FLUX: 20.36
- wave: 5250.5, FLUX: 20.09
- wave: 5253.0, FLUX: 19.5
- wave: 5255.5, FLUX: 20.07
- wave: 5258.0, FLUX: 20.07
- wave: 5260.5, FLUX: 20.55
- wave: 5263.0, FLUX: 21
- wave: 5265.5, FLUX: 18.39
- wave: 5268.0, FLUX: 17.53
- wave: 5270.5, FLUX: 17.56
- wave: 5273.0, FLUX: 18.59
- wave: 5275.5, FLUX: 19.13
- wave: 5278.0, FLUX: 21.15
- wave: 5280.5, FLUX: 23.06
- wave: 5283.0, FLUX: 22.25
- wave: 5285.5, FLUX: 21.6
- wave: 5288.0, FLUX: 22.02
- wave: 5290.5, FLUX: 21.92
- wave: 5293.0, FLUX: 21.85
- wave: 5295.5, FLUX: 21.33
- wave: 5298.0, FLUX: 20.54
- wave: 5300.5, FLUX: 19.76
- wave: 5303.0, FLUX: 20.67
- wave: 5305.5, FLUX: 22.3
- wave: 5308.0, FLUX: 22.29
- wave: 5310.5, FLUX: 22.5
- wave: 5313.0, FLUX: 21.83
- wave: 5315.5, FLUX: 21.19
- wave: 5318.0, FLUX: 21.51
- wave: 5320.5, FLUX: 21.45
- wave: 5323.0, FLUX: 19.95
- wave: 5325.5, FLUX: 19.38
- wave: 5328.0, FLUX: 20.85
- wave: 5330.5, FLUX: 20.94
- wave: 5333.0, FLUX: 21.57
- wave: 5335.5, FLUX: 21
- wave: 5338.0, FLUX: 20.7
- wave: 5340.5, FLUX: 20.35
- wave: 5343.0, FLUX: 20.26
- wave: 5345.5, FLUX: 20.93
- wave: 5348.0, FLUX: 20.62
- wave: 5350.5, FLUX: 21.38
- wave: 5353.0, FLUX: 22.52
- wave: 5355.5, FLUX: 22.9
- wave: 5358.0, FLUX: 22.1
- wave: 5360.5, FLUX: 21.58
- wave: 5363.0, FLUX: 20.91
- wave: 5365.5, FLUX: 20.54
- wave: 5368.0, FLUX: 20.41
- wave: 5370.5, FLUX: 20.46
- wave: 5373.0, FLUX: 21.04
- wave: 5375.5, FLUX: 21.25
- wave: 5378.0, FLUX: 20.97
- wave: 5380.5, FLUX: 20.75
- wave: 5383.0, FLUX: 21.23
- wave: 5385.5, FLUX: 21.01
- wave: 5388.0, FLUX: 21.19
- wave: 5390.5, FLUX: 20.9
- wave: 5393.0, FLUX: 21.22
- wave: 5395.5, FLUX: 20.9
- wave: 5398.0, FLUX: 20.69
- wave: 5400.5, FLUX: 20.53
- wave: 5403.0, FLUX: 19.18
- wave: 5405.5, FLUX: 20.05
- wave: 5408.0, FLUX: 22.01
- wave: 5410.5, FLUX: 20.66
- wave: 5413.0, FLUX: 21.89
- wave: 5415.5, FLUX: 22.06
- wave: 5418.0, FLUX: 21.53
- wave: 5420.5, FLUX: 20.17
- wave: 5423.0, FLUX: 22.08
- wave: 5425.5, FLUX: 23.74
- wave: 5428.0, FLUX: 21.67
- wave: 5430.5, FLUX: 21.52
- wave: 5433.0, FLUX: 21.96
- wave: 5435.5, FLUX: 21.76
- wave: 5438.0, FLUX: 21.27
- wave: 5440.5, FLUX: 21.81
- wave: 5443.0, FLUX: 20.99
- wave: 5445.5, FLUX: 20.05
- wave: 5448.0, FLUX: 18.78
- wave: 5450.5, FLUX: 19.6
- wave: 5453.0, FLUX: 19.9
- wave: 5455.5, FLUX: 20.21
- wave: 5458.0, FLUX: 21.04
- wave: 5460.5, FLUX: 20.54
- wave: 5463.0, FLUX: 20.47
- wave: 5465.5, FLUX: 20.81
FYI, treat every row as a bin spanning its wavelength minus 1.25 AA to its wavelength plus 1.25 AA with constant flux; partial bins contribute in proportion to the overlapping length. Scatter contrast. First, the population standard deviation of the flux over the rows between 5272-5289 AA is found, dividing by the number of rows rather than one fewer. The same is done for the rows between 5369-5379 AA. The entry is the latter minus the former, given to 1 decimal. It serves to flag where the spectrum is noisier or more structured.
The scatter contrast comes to -1.2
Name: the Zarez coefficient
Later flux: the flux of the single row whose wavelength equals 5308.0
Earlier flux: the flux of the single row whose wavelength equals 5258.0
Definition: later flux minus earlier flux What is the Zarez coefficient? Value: 2.2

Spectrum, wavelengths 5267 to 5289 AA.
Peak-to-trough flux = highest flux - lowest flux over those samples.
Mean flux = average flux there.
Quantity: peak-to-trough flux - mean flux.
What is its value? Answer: -14.8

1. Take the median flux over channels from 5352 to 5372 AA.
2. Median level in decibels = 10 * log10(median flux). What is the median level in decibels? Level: 13.3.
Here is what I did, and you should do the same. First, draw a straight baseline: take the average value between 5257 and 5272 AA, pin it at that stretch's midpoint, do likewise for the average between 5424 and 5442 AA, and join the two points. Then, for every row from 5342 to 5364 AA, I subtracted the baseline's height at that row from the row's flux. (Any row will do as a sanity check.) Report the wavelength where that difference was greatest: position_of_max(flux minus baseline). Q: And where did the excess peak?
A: 5355.5 AA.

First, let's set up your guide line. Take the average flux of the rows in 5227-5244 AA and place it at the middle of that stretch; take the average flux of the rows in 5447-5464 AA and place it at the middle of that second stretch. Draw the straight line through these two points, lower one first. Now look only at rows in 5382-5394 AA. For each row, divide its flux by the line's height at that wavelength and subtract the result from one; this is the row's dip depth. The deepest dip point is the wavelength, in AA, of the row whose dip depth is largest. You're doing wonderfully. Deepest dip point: 5390.5 AA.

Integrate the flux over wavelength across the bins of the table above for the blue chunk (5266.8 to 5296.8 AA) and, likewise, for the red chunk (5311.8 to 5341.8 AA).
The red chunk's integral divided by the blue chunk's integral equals 1.011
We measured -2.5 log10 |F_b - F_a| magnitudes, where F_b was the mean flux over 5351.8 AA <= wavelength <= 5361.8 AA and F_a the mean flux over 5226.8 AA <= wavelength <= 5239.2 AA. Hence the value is -0.8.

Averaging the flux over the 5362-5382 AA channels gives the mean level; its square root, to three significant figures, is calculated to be 4.56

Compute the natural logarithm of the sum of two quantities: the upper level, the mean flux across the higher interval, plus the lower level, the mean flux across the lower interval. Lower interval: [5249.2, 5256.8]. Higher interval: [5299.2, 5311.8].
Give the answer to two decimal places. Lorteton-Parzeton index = 3.72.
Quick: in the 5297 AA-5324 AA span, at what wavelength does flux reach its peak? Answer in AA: 5310.5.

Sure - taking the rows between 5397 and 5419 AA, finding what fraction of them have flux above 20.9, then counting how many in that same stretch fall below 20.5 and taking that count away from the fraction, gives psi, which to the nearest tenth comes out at -1.6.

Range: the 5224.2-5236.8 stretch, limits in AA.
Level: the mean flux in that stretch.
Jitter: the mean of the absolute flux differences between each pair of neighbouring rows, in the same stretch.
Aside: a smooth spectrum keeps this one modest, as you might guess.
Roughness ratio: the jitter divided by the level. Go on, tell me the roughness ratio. 0.020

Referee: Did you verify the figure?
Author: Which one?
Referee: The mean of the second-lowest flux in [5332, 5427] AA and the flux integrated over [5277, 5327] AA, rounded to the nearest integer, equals 546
